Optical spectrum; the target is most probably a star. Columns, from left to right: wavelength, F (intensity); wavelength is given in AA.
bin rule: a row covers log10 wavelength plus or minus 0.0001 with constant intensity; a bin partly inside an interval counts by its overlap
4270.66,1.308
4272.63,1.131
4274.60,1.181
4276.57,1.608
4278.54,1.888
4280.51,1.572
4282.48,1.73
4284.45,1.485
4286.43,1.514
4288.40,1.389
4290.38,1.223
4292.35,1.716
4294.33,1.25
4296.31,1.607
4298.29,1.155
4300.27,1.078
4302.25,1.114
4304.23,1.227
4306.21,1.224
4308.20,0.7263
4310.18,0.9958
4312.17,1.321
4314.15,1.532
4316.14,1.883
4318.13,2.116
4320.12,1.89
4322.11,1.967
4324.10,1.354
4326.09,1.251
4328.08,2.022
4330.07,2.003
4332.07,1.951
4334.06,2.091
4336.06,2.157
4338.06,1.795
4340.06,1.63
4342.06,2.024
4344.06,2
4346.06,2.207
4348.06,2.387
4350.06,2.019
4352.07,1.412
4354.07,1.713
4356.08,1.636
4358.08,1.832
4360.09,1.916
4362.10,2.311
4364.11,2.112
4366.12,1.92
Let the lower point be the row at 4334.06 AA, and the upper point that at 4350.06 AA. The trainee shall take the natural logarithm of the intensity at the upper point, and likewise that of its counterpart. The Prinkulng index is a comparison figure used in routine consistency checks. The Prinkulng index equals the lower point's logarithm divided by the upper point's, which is 1.0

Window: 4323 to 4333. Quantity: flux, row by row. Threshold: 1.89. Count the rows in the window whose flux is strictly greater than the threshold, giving 3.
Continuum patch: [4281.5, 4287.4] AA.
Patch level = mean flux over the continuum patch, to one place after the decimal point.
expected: 1.6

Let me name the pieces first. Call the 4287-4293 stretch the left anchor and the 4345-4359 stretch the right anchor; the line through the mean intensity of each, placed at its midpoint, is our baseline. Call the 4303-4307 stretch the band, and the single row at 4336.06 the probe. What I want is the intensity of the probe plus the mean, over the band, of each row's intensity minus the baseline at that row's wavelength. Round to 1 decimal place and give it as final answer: 1.8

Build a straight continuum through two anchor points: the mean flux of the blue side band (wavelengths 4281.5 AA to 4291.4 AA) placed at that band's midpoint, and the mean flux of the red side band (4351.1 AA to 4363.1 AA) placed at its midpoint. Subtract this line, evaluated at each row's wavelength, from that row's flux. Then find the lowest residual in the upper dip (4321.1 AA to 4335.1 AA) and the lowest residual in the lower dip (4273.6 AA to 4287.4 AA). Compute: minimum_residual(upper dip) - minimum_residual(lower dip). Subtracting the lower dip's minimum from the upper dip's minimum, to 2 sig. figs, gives -0.17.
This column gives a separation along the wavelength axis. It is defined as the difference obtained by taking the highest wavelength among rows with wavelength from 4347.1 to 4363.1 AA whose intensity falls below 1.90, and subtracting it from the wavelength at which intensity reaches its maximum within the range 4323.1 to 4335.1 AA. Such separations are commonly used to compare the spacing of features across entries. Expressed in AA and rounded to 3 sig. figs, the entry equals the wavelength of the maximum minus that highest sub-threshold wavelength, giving -24.0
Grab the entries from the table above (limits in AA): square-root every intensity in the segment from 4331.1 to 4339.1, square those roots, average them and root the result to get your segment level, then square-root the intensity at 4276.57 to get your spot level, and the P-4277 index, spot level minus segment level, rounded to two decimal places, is -0.15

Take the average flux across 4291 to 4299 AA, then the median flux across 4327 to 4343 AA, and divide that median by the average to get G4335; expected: 1.4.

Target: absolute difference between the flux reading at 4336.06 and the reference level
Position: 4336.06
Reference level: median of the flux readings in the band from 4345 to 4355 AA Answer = 0.14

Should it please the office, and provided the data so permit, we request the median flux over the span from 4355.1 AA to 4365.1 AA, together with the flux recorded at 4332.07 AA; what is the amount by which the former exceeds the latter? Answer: 0.0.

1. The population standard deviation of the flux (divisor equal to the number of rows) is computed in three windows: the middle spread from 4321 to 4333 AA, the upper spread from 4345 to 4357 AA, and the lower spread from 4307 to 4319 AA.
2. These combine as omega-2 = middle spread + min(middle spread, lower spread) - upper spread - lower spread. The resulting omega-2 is -0.17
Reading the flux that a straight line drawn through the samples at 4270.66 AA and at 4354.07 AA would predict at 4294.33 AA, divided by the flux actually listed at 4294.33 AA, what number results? 1.14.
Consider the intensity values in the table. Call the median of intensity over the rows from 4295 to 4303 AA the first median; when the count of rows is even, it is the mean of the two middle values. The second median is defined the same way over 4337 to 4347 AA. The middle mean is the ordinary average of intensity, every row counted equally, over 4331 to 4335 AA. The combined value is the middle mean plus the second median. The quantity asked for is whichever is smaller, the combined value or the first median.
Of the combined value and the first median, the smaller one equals 1.13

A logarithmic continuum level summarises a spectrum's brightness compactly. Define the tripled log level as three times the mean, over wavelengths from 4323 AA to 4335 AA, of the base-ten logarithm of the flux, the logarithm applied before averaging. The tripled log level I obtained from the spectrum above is 0.72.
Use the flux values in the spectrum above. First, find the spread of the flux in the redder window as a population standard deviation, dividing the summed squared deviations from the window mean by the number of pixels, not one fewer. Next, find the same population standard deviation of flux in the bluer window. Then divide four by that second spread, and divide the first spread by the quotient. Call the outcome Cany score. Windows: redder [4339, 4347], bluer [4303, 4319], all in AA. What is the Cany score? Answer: 0.022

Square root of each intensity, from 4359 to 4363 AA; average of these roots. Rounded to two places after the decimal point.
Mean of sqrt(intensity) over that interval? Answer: 1.45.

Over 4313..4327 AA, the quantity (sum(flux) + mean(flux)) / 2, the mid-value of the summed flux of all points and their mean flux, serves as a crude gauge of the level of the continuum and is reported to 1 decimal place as 6.9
